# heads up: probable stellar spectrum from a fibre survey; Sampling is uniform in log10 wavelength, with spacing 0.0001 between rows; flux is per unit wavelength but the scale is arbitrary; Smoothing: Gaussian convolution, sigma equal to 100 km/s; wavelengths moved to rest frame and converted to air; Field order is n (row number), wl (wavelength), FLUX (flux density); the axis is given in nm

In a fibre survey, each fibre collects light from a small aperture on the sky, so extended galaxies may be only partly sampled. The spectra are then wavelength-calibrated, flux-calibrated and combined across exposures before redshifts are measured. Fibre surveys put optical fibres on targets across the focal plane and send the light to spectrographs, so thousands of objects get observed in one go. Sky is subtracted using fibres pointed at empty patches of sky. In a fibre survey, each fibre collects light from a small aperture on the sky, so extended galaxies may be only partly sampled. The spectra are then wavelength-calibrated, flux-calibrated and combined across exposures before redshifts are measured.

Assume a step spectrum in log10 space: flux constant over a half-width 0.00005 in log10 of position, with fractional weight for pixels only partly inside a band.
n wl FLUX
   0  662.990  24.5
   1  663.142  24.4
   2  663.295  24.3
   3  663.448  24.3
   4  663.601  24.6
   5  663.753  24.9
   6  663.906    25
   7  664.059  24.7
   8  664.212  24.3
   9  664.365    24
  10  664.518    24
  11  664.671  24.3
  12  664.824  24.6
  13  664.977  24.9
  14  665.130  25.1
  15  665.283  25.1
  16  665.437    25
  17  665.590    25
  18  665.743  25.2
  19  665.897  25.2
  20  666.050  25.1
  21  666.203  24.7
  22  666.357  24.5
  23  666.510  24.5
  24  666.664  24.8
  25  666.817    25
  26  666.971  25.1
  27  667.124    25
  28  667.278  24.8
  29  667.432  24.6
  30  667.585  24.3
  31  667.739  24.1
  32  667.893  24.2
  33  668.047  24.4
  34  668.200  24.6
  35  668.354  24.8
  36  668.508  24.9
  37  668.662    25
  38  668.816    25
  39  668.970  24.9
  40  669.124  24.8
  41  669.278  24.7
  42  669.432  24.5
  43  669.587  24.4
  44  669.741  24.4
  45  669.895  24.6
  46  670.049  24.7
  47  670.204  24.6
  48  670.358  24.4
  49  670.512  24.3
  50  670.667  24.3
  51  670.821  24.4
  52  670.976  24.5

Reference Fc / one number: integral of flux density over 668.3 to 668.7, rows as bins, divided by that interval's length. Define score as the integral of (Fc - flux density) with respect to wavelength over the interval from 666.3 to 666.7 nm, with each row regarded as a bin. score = 0.12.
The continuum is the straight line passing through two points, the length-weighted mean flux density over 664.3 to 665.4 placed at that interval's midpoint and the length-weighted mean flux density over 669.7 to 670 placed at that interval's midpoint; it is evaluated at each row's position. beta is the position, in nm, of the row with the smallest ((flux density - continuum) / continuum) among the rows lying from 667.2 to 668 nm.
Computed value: 667.739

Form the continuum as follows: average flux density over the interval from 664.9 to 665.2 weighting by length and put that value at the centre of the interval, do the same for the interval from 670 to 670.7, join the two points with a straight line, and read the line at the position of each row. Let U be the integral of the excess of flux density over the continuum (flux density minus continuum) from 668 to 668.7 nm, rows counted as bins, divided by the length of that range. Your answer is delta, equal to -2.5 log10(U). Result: 2.7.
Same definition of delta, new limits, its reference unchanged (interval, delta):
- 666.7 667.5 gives 2.5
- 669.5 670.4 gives 3.6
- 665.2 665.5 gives 2.9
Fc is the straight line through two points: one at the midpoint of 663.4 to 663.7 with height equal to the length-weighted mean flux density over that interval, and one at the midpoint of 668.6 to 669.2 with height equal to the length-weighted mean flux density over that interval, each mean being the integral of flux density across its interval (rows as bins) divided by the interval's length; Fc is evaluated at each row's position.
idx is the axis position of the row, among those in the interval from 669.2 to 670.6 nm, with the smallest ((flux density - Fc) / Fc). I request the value 670.512 nm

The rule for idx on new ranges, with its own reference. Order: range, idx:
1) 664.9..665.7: 664.977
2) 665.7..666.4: 666.357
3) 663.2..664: 663.448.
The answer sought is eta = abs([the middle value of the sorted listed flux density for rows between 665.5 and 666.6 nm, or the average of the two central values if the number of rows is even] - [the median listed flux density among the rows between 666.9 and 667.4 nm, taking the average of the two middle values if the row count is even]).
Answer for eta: 0.00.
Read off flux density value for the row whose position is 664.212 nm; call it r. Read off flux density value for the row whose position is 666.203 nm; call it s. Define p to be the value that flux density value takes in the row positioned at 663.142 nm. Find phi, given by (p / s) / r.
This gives 0.0407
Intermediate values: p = 24.4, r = 24.3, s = 24.7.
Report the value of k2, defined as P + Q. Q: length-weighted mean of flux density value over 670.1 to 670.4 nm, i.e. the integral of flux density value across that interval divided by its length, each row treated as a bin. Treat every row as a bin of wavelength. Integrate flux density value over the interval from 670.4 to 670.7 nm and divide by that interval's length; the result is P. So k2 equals 48.8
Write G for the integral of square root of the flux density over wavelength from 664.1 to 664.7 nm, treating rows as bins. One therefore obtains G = 2.95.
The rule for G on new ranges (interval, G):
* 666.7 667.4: 3.50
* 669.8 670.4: 2.98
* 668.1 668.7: 2.99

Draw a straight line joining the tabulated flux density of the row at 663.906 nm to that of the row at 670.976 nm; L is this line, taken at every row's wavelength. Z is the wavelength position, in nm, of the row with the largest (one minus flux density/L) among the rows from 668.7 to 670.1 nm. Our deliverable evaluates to 669.587 nm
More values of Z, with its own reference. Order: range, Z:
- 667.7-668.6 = 667.739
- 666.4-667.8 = 667.739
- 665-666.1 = 665.437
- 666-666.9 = 666.357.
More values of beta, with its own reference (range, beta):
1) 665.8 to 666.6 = 666.357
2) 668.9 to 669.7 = 669.587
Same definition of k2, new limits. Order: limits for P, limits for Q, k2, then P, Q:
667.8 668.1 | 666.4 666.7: 48.9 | 24.2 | 24.6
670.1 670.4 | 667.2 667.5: 49.1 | 24.5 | 24.6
